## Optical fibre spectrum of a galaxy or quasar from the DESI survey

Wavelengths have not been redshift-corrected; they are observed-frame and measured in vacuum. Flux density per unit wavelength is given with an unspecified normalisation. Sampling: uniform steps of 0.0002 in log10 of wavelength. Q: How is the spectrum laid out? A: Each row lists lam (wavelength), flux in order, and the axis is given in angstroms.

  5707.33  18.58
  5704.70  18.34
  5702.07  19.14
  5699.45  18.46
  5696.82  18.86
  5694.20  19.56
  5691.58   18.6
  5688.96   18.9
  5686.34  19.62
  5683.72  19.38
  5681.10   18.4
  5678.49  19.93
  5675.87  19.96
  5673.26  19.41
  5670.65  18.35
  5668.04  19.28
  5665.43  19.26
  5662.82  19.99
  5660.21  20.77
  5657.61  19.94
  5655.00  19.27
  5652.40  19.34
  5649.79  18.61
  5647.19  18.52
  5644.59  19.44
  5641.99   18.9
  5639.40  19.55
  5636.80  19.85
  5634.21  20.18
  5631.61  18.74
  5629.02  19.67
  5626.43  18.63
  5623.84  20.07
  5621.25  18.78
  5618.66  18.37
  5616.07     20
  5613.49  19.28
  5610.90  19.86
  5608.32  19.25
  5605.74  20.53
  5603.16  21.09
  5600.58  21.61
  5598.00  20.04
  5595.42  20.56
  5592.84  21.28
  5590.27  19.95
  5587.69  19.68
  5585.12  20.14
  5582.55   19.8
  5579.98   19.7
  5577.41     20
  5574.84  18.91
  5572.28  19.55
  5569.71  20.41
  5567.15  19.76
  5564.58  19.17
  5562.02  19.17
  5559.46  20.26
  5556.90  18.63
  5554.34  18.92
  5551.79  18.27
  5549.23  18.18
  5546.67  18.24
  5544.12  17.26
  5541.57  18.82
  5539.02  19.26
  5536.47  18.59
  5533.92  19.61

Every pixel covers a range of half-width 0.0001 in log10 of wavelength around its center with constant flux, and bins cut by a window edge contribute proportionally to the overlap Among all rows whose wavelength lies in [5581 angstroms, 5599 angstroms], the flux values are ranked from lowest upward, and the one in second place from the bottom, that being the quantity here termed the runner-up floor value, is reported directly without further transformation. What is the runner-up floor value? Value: 19.8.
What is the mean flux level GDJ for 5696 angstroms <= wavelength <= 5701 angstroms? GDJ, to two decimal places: 18.66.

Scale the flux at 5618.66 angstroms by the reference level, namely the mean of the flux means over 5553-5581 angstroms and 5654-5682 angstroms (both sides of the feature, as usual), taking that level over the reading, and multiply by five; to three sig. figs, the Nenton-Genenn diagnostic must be 5.31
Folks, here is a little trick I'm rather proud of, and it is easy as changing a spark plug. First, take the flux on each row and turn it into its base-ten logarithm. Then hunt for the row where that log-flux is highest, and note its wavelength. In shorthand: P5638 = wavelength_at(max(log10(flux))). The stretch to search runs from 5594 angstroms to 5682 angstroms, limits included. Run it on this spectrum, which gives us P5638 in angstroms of 5600.58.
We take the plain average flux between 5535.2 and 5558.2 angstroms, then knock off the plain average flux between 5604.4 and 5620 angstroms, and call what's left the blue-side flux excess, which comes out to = -1.1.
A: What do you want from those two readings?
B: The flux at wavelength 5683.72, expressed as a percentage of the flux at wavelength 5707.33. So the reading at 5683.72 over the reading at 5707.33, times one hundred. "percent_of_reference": 104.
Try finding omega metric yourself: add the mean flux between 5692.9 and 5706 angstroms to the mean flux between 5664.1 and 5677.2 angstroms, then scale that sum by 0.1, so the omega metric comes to 3.81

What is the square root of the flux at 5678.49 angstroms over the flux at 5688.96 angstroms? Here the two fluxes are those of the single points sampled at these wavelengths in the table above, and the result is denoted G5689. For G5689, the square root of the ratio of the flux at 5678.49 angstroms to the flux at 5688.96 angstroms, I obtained 1.03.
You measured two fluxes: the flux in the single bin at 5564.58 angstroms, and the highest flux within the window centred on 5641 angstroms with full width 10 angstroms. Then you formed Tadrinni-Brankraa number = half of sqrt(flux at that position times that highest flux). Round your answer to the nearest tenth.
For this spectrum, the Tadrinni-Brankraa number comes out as 9.8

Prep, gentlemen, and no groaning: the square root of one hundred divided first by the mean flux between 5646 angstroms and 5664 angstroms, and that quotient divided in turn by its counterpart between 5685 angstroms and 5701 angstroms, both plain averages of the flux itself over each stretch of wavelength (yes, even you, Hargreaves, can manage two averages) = 0.520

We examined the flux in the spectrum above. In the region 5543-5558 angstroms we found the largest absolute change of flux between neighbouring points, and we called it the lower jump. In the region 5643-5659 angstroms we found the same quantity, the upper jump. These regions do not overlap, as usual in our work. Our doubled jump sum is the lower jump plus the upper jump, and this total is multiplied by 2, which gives 3.8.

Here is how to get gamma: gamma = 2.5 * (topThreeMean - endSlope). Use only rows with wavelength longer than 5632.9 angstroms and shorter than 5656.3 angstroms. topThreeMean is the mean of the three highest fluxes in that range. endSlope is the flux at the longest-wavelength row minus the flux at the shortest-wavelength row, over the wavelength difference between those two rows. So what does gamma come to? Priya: 49.8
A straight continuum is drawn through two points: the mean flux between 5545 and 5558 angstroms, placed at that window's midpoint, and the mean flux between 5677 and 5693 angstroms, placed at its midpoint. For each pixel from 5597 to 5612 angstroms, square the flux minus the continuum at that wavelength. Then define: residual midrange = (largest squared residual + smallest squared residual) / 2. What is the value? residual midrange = 4.4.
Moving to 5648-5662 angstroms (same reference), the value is 1.6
